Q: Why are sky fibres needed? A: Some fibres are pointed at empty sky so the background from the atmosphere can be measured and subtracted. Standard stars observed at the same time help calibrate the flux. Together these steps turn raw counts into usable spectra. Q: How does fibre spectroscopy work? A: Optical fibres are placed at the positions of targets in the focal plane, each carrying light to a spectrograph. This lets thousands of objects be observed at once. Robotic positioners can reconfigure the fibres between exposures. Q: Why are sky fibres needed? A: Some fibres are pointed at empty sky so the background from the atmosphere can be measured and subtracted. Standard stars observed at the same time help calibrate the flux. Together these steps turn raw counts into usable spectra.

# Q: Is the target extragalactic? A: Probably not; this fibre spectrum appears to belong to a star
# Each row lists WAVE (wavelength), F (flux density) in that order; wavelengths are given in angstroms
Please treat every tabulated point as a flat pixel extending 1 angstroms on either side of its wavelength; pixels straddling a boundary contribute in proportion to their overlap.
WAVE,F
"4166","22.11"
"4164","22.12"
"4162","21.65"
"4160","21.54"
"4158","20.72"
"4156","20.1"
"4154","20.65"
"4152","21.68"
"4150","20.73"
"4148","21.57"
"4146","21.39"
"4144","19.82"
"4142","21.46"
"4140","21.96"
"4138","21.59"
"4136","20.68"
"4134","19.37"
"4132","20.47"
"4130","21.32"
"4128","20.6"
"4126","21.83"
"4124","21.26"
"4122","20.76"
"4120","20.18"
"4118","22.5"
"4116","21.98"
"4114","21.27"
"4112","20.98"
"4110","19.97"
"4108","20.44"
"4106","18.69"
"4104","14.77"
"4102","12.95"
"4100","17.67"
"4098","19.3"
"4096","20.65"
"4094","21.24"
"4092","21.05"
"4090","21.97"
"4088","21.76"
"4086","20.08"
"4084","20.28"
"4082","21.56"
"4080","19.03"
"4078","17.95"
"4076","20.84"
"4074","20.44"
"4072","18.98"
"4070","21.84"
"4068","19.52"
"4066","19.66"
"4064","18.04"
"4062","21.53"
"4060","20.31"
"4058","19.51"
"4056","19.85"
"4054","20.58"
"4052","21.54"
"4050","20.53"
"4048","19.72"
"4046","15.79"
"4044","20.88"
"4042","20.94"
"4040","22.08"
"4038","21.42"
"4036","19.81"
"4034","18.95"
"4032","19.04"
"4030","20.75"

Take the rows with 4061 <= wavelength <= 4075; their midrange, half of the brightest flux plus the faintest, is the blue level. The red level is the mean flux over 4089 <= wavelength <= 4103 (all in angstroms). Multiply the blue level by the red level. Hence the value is 384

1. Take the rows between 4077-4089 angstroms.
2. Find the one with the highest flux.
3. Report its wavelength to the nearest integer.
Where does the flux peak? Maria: 4088 angstroms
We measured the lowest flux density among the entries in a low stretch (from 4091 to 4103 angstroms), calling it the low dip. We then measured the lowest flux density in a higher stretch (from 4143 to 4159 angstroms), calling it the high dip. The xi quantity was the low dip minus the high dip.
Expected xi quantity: -7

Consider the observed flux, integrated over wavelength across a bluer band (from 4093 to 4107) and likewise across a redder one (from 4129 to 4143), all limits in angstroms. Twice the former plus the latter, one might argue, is 795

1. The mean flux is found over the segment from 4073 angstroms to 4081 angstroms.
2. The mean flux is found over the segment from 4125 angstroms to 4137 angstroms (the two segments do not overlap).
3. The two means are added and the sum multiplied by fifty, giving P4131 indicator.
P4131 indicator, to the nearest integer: 2014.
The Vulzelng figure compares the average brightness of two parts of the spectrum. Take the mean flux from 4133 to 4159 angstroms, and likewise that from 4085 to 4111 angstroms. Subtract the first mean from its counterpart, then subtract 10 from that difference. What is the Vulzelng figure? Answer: -11.6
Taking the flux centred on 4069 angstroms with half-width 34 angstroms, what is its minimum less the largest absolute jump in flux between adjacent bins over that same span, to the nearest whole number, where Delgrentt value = 8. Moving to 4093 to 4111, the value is 8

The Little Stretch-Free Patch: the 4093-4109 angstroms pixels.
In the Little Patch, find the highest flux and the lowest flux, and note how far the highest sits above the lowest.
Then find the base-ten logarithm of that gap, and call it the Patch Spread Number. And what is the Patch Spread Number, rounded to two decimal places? 0.92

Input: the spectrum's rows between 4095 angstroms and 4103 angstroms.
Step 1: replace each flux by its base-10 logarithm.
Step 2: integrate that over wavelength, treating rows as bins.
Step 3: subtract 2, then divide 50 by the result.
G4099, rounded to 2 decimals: 6.31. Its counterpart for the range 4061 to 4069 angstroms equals 5.99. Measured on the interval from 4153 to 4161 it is 5.86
